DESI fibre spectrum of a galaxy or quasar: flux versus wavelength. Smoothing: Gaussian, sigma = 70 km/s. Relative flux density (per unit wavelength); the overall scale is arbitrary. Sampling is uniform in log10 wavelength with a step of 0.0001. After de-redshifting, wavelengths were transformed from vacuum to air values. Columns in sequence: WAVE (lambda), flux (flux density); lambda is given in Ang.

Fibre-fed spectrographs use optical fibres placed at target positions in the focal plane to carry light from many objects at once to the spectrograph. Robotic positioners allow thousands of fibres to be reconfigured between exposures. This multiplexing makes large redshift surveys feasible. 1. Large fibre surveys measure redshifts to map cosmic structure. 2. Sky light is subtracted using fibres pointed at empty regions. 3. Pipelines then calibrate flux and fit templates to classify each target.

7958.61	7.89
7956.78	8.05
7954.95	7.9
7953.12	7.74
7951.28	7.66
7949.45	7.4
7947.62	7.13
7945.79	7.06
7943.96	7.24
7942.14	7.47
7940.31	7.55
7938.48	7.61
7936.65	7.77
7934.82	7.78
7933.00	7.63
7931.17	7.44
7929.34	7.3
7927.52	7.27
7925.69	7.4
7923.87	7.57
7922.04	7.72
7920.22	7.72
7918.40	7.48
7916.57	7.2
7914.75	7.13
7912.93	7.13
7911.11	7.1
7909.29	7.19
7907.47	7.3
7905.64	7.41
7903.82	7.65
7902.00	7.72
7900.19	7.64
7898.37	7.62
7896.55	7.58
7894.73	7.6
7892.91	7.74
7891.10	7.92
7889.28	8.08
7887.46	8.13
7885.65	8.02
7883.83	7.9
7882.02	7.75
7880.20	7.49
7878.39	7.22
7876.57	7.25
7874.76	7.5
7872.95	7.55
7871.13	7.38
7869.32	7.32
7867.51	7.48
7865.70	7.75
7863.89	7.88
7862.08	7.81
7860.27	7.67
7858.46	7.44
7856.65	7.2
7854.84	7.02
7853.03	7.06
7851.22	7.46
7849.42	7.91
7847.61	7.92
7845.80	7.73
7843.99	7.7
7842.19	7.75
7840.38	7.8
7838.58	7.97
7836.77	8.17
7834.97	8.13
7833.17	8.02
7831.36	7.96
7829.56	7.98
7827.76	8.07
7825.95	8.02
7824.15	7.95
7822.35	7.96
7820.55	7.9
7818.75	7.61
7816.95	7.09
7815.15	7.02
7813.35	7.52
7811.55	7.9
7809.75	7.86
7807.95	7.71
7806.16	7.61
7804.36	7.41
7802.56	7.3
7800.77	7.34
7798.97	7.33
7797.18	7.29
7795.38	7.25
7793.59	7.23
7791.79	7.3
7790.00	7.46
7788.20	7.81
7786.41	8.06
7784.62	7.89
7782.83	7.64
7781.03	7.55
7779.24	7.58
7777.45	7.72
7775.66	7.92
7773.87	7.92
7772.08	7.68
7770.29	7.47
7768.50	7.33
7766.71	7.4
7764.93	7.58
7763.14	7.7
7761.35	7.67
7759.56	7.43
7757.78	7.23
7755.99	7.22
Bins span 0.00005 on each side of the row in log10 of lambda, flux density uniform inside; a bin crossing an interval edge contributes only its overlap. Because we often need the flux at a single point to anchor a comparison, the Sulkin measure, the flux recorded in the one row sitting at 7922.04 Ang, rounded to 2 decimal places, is 7.72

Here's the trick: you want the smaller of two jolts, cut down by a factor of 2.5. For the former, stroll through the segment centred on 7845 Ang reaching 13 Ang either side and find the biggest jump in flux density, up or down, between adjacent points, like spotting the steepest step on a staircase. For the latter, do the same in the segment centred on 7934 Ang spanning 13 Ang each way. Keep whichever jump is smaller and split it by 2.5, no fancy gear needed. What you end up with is 0.092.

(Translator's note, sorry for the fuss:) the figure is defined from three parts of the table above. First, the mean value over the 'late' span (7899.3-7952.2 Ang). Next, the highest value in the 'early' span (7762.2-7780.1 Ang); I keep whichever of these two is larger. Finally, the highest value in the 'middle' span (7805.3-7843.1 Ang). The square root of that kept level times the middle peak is 8.04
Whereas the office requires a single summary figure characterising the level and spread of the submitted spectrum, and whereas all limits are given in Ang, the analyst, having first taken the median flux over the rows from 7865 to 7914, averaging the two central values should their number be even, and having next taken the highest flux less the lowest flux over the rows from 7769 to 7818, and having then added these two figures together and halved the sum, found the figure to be 4.31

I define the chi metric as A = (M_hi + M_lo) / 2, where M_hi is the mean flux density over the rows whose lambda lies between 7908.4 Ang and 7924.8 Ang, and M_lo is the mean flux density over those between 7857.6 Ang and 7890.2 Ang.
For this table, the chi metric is 7.50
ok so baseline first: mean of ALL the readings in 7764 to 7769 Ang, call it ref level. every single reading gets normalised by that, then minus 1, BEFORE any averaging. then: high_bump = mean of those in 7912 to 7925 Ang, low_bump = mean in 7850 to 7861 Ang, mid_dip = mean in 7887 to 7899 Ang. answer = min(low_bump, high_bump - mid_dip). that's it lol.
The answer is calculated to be -0.05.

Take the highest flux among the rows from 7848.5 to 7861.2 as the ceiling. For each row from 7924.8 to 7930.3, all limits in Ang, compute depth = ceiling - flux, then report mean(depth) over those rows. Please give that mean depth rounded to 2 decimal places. 0.59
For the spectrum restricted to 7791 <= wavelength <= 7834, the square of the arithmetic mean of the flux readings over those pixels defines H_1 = 57.9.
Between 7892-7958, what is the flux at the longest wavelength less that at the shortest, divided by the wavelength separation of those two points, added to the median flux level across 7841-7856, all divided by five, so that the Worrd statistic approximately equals 1.54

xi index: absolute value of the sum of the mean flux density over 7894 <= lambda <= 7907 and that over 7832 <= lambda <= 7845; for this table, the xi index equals 15.5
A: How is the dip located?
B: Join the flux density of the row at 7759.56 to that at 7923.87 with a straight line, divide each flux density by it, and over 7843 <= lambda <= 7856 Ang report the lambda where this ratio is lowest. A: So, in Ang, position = 7854.84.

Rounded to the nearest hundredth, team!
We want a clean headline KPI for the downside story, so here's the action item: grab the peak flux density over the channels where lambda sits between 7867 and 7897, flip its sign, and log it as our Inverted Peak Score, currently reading -8.13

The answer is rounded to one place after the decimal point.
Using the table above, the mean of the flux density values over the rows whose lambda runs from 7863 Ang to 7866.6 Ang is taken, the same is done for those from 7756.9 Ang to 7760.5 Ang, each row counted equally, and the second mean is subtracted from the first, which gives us 0.5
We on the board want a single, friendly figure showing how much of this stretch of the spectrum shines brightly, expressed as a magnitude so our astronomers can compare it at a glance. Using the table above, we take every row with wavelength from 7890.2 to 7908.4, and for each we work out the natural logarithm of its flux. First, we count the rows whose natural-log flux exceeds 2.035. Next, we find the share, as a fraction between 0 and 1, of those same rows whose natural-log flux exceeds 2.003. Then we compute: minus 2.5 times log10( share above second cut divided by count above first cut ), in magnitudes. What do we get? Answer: 1.4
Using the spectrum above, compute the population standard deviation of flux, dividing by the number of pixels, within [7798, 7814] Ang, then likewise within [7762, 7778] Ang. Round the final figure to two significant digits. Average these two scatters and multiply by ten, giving 2.1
